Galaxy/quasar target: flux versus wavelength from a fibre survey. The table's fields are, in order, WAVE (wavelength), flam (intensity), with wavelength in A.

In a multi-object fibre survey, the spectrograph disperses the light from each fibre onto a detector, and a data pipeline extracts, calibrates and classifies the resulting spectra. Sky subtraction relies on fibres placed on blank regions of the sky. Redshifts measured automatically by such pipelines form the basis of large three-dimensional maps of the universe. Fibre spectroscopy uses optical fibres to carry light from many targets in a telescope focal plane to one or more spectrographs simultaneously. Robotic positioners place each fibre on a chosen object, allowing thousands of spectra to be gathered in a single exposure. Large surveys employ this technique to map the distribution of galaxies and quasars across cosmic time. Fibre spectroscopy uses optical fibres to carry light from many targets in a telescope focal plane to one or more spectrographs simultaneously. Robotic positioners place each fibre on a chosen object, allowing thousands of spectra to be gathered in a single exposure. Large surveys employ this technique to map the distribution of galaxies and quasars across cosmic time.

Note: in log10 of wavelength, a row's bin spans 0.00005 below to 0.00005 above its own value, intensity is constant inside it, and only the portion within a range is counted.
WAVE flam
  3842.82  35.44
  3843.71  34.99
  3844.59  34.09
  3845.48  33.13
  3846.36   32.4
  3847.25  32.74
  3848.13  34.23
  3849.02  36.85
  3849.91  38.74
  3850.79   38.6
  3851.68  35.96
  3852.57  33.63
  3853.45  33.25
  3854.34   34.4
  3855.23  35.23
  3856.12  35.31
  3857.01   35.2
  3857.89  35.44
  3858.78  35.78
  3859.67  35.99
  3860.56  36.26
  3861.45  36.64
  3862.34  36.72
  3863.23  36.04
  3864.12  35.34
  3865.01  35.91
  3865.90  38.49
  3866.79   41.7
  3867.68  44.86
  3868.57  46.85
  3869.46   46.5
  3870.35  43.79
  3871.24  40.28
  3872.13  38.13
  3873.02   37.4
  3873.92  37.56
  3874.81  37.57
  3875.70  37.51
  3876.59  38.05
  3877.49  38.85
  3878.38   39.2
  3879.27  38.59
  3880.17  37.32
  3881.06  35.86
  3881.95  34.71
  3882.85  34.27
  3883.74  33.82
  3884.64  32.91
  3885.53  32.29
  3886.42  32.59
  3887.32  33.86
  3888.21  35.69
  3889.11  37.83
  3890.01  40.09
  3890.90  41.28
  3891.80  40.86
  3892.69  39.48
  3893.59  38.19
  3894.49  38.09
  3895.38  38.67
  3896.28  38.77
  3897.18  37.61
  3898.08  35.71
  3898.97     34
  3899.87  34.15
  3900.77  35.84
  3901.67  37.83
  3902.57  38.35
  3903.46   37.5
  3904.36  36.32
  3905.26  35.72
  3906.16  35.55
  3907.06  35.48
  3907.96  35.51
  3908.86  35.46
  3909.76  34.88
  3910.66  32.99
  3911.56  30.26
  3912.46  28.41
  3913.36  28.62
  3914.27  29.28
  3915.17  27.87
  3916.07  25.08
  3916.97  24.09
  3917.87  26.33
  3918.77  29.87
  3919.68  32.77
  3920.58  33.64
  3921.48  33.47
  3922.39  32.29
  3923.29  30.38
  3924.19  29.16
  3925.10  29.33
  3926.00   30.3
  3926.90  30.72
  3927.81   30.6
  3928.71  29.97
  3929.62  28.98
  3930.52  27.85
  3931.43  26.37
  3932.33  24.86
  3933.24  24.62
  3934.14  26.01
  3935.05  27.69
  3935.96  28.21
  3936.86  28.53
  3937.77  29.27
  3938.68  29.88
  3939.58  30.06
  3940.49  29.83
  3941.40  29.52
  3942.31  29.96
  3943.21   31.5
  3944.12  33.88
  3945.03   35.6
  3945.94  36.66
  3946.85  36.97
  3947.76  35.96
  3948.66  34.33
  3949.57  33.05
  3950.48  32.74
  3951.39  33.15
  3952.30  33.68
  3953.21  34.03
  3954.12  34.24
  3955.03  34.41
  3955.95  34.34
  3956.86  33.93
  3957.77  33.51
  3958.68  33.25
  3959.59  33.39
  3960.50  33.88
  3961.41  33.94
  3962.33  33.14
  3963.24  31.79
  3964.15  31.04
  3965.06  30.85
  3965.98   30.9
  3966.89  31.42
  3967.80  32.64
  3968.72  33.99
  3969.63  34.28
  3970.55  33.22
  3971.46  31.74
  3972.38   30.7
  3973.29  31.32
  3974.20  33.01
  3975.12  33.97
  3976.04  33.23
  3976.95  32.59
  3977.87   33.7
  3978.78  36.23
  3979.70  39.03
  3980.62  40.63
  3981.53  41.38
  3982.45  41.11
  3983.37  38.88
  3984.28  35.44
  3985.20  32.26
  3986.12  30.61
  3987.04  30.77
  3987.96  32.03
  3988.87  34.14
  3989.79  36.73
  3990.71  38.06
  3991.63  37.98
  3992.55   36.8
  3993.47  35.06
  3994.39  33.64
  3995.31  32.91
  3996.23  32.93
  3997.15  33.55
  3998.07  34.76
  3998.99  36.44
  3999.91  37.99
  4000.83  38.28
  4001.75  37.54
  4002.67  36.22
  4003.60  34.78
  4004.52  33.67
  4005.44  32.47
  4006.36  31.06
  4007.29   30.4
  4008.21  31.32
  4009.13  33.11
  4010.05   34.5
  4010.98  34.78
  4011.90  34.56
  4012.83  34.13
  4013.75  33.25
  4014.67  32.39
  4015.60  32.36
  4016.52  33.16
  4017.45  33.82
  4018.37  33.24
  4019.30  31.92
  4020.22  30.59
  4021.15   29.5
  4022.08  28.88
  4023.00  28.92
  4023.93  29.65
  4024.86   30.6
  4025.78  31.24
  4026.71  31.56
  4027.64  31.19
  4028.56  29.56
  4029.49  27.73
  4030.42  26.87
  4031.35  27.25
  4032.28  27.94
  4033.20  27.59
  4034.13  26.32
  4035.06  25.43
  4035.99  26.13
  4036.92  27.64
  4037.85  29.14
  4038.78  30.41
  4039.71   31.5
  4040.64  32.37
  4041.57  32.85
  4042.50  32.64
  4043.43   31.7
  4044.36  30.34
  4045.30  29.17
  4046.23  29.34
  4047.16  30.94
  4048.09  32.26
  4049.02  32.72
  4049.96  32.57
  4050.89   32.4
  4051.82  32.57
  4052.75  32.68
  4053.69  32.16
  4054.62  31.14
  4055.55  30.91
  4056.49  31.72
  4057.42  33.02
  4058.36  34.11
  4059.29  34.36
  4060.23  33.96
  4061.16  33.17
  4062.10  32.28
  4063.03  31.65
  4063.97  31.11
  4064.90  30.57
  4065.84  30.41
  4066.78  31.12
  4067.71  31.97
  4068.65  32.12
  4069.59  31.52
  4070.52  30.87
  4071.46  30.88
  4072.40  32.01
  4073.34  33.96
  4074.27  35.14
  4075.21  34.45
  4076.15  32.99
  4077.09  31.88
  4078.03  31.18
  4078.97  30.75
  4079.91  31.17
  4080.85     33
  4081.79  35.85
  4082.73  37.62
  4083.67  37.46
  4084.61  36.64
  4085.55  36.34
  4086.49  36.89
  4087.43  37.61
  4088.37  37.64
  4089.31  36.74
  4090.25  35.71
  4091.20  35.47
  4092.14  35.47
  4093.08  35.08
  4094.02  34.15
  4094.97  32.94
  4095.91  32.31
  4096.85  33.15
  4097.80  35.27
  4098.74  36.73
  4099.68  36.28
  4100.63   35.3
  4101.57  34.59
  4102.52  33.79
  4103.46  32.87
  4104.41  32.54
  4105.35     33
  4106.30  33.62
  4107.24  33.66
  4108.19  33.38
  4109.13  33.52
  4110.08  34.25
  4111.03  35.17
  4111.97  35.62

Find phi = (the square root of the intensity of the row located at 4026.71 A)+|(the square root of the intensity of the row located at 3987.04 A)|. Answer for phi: 11.2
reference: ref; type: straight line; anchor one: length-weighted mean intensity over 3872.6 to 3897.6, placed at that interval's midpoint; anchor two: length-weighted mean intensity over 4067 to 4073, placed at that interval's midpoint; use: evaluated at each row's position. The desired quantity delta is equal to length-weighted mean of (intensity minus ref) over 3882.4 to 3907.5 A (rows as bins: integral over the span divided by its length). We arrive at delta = -0.3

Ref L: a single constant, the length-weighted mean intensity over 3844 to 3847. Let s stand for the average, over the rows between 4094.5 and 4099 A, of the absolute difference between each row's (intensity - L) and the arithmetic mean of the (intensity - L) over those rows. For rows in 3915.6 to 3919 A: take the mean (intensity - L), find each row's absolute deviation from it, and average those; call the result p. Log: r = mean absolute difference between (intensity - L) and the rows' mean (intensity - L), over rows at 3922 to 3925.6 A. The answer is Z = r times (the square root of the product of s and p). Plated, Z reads 1.72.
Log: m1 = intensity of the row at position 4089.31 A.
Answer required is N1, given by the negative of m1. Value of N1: -37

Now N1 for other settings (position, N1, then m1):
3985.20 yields -32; 32.26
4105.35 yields -33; 33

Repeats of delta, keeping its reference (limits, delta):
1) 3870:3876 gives 1.4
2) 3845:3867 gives -2.3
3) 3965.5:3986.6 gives 0.1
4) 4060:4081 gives 0.5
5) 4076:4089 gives 3.6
